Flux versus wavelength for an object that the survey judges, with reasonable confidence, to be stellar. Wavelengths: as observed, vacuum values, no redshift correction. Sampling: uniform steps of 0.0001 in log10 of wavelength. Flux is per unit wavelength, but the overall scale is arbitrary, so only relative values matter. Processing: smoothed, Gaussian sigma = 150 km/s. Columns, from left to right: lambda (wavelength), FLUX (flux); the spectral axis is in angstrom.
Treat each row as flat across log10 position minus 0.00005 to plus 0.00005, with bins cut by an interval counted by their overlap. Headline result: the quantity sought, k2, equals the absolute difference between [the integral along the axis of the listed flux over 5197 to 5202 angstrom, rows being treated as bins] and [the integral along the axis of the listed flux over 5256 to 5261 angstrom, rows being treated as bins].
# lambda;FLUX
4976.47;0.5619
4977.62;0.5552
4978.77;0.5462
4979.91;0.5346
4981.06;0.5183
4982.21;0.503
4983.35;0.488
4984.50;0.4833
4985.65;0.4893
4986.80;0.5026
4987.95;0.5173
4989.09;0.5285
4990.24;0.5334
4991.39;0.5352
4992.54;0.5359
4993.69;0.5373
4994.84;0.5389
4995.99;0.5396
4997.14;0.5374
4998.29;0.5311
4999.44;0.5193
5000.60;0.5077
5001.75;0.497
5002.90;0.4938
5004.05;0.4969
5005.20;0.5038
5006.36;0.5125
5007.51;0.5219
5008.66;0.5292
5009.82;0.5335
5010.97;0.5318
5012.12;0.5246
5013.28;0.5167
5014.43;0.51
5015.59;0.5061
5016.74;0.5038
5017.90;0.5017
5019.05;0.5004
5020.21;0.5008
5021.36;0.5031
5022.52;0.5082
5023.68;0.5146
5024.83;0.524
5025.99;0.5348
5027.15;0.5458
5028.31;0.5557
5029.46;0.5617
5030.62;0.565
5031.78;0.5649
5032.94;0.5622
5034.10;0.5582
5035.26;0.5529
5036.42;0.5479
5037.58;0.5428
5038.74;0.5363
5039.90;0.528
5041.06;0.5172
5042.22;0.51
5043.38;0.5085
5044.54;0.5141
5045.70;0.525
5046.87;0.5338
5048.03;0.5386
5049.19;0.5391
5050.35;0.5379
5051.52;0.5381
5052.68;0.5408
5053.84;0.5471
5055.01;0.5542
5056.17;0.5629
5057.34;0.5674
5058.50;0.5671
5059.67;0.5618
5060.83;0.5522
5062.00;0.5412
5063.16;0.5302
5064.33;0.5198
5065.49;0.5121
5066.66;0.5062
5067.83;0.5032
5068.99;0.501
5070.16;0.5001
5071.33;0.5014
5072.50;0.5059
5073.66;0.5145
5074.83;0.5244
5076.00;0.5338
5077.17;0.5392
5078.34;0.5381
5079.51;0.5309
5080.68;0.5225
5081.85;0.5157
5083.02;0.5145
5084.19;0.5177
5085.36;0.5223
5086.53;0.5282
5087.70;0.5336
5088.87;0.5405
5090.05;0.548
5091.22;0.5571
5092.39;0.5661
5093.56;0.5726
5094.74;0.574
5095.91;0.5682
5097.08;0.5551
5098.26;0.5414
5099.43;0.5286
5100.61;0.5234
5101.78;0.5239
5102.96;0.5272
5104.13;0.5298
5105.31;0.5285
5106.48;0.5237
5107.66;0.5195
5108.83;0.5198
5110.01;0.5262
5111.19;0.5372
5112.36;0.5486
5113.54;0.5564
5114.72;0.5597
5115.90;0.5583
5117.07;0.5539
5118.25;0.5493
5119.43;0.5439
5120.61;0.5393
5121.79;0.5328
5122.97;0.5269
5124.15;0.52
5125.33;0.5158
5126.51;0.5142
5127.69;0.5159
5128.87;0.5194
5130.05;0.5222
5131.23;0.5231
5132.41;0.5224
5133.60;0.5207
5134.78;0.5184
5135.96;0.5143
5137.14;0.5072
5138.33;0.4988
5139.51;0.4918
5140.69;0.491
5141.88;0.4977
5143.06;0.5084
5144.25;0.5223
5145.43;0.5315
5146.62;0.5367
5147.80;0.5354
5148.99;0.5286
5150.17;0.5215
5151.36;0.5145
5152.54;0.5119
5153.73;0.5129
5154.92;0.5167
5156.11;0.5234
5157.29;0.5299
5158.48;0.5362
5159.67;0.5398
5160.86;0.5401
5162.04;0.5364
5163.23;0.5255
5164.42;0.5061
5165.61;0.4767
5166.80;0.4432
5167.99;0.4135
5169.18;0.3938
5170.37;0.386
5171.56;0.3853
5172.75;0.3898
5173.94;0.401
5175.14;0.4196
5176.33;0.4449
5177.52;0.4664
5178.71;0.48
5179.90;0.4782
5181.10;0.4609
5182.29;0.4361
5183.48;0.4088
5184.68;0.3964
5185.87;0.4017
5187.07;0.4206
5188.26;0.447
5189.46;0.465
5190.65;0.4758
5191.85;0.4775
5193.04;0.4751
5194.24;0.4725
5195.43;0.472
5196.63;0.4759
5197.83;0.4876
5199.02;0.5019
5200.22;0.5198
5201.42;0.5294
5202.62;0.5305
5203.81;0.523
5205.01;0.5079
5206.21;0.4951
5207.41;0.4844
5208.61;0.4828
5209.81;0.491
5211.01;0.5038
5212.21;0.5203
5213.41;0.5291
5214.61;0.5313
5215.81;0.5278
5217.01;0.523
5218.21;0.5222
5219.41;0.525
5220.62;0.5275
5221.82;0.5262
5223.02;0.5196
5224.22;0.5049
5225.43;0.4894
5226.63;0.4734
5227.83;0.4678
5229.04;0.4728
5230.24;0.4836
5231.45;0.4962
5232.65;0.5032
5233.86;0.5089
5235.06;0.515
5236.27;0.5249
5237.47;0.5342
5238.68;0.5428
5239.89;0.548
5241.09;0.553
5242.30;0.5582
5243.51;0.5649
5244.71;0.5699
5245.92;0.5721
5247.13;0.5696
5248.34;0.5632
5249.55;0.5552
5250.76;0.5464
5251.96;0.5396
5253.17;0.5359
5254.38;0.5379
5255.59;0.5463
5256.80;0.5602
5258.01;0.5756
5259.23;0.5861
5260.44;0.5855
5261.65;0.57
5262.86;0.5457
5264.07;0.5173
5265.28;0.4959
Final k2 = 0.3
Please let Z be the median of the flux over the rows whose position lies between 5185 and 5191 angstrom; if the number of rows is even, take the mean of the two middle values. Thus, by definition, 0.45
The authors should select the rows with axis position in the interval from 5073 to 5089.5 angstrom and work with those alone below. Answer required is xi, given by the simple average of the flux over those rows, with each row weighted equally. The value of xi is 0.527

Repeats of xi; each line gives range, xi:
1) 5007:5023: 0.514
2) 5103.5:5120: 0.540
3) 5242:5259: 0.557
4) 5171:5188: 0.428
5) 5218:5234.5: 0.501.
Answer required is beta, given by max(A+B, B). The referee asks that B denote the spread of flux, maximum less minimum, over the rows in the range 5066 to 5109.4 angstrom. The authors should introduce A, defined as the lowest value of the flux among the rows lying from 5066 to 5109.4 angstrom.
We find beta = 0.57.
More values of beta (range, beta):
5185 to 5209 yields 0.53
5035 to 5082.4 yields 0.57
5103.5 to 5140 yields 0.56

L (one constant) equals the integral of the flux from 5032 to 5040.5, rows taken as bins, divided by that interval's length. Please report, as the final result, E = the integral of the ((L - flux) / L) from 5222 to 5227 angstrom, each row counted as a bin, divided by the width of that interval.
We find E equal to 0.086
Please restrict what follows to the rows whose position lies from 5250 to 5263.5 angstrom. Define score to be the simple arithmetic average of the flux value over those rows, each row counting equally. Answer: 0.56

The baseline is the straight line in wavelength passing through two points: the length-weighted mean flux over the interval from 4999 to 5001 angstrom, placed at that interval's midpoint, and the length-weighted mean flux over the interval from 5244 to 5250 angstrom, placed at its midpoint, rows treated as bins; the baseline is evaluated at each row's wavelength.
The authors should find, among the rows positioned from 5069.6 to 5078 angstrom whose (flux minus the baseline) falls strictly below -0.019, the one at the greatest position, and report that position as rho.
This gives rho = 5072.50 angstrom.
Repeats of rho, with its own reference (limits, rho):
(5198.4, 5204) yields 5203.81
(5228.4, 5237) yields 5236.27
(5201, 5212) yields 5211.01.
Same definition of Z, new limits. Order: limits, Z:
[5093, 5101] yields 0.56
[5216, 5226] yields 0.52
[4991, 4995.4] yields 0.54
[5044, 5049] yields 0.53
